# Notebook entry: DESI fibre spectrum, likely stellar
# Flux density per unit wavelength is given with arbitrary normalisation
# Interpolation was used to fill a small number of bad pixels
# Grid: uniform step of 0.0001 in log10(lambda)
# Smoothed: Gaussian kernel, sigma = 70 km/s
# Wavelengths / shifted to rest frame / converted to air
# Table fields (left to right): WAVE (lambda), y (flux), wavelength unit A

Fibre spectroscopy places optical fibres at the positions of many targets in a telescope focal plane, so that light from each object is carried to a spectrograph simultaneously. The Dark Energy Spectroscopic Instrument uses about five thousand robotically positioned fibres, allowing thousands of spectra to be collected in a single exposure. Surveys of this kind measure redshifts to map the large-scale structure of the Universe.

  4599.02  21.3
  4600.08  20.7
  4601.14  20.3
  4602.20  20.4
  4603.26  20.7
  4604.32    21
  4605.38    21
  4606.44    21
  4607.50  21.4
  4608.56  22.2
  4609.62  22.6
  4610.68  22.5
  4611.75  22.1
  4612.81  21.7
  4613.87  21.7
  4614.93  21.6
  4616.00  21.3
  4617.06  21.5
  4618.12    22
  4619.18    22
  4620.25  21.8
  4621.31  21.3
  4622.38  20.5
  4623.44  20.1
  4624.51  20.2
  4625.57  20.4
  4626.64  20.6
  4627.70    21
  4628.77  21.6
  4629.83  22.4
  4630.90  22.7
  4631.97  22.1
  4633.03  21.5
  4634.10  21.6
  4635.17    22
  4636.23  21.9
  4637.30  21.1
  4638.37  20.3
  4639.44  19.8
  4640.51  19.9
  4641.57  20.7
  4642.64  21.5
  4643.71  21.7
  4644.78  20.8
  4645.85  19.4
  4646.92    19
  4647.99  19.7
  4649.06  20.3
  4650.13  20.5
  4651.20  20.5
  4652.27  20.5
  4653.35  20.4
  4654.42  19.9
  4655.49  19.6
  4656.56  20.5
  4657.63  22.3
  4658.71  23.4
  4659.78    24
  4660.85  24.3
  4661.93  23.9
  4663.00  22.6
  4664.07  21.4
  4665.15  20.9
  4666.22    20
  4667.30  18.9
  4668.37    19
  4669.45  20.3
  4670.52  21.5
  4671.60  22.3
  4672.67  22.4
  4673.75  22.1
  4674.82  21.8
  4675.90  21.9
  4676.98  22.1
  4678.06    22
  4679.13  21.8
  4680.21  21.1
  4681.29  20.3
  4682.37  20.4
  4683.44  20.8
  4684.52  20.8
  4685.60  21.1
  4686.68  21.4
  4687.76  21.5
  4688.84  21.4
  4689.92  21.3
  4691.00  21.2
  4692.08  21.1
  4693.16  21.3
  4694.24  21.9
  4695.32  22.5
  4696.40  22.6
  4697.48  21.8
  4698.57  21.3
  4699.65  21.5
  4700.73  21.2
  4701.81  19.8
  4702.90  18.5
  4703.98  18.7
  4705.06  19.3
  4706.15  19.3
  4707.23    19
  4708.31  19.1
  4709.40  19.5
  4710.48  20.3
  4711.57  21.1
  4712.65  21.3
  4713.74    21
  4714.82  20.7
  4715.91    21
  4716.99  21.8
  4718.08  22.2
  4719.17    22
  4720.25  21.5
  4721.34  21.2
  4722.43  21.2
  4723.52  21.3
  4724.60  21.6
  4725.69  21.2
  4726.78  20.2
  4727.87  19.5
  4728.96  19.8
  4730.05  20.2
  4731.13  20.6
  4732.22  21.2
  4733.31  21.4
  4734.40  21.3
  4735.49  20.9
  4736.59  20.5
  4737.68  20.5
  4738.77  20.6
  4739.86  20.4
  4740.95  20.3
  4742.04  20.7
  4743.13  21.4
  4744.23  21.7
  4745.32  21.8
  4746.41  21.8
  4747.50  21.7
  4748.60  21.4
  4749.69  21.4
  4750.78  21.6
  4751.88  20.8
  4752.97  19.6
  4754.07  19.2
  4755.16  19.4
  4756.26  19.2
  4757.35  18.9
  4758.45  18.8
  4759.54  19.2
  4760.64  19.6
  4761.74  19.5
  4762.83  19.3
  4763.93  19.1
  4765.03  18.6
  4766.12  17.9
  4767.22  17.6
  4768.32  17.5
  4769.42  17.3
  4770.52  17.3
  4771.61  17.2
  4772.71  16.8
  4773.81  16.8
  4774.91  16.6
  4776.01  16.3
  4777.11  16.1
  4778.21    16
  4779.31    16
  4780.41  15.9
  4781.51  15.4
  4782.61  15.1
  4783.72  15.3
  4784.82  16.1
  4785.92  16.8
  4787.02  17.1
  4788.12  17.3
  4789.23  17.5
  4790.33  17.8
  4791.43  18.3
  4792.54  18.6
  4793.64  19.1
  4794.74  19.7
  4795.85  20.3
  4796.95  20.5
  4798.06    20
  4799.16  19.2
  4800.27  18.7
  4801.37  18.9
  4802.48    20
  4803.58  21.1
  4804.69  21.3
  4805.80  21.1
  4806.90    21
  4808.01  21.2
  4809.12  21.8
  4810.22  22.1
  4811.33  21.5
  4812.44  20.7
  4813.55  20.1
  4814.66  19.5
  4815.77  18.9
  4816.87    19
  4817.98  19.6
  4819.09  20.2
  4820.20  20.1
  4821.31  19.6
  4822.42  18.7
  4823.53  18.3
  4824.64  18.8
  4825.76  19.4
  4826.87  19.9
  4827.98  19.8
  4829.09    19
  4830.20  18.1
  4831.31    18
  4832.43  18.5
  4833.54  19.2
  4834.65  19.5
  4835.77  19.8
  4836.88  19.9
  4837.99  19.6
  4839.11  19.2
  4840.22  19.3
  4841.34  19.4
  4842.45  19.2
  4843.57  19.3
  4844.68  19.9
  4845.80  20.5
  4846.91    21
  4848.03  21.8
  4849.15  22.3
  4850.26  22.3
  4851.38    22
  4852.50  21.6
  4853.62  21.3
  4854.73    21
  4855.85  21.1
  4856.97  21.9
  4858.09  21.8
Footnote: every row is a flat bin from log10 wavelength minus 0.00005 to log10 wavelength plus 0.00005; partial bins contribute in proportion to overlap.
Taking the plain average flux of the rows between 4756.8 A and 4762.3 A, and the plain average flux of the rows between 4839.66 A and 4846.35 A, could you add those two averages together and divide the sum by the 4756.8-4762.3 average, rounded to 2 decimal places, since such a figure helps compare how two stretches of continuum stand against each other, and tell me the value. 2.02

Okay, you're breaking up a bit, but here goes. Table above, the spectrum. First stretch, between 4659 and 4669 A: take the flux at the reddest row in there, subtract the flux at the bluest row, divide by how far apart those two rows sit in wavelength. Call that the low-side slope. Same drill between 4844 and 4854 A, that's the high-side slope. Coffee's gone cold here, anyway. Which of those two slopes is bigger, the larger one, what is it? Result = 0.16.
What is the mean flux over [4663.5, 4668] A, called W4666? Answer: 20.3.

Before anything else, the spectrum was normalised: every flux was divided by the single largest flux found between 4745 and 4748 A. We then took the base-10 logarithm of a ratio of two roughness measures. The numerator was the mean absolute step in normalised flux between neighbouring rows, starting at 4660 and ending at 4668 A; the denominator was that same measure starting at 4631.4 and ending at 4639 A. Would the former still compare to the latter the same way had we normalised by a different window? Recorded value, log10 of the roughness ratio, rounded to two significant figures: 0.29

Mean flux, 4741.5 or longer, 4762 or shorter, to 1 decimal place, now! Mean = 20.4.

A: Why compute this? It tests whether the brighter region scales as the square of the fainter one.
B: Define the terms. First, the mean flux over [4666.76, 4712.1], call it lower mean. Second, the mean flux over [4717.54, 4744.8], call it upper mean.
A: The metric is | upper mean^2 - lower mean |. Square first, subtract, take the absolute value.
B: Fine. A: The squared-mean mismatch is 417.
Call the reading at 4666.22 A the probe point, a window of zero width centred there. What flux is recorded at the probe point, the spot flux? 20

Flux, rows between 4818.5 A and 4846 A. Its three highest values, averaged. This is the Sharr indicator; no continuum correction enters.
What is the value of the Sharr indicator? 20.27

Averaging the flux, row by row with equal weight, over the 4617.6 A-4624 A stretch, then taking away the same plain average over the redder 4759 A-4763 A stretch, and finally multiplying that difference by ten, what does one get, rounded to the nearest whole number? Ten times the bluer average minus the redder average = 19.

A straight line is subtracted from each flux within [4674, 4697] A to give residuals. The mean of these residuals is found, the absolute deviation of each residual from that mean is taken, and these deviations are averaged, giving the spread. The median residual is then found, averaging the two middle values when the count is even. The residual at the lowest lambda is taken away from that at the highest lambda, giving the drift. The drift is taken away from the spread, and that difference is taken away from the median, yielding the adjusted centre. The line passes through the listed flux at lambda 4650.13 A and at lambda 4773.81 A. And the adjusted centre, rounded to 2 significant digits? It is 3.0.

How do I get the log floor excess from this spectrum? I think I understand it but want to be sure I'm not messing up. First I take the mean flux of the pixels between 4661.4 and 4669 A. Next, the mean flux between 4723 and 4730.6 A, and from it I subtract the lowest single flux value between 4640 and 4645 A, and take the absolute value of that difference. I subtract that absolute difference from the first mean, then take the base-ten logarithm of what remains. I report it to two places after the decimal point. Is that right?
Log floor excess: 1.31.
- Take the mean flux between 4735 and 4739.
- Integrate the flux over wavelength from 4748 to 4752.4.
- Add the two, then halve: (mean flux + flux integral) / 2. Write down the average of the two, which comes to 57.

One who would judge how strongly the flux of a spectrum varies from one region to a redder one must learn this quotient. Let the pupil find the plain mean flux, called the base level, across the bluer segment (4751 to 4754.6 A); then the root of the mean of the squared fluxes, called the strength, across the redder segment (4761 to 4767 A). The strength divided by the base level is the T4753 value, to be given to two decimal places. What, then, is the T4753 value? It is 0.95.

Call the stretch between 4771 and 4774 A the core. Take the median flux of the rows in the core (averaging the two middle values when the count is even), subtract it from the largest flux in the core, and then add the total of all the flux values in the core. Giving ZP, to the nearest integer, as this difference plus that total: 51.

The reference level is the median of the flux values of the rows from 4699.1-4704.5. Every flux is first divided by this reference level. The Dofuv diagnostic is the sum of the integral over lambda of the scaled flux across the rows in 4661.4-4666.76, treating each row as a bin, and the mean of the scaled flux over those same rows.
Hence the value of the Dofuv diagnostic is 7.0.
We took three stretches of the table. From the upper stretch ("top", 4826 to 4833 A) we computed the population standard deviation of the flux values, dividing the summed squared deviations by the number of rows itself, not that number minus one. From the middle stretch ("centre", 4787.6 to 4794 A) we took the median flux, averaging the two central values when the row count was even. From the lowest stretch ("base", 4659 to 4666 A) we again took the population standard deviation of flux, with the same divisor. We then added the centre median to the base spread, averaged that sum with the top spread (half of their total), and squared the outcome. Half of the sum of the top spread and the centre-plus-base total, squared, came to 101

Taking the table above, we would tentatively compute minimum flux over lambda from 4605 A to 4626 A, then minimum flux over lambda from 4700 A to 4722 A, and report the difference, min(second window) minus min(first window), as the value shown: -1.6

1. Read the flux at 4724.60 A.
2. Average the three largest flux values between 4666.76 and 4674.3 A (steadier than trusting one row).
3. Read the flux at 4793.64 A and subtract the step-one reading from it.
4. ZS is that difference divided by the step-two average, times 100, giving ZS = -11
